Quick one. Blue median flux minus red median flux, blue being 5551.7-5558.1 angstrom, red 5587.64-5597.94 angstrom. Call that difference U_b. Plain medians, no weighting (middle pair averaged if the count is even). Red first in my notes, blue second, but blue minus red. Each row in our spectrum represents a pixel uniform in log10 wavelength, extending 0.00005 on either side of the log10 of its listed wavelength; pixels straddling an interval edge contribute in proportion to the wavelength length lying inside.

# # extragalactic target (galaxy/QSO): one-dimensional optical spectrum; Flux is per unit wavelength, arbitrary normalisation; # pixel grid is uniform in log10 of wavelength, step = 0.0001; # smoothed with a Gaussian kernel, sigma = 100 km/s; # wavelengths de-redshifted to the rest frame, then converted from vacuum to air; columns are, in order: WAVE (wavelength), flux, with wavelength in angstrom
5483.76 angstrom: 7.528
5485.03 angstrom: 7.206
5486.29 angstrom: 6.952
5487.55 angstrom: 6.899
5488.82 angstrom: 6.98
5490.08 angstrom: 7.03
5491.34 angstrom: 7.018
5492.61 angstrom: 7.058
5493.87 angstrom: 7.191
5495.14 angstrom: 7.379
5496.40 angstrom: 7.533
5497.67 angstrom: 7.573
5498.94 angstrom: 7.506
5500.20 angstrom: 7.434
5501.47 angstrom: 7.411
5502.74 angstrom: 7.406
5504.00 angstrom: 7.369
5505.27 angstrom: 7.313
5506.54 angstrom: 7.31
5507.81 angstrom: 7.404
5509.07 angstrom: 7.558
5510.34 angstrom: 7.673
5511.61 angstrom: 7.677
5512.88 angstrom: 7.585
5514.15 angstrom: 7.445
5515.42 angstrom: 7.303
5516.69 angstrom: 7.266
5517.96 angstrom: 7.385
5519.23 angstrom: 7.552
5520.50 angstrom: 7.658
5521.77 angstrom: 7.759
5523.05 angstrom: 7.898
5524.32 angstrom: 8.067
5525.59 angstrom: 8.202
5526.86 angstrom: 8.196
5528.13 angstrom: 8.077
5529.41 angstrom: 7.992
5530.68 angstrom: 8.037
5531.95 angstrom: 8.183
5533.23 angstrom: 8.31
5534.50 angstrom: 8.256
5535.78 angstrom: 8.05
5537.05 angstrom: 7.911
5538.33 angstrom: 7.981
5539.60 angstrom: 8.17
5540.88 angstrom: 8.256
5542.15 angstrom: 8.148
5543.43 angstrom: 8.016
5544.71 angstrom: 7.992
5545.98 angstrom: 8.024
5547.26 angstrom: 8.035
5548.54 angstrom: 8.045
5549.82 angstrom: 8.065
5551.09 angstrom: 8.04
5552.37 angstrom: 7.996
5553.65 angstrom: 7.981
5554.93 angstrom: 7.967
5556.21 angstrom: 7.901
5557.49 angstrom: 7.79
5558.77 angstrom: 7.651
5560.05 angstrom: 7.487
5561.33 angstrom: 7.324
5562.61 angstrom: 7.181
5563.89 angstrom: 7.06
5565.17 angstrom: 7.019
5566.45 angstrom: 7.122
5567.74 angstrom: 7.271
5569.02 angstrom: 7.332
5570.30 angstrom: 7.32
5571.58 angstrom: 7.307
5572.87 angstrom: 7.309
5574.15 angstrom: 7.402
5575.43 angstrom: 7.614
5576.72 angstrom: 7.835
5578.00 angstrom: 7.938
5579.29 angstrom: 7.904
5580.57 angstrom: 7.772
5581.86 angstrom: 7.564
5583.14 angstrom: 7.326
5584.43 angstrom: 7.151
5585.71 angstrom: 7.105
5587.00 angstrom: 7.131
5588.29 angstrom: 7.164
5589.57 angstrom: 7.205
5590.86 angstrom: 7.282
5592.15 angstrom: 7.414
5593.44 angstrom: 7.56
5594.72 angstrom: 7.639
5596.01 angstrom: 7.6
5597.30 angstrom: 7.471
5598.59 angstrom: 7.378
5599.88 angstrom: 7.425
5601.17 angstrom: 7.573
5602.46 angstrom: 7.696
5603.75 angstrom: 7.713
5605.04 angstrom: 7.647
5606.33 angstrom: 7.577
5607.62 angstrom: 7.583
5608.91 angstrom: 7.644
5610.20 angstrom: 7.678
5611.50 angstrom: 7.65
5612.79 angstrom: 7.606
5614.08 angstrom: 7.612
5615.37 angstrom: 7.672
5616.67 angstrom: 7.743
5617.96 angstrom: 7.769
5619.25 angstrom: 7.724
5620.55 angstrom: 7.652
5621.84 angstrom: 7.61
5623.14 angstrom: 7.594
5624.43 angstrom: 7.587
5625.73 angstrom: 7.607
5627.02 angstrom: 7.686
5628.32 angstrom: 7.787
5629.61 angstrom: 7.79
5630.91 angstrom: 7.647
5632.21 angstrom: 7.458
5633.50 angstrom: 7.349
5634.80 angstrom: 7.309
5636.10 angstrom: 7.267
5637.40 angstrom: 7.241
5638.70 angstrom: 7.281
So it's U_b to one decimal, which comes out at 0.5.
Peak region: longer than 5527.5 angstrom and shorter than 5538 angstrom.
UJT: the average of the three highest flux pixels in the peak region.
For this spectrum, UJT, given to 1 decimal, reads 8.2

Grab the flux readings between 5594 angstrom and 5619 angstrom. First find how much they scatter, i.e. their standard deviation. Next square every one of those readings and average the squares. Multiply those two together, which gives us 6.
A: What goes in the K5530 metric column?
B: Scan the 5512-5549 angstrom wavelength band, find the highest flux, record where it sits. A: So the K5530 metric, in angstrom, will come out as 5533.23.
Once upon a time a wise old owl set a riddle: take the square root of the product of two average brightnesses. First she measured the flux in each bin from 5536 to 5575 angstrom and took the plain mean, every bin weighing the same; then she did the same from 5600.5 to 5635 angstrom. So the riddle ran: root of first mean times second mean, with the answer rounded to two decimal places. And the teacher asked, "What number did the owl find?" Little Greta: 7.67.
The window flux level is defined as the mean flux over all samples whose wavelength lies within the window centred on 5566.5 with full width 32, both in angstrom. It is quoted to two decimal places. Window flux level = 7.56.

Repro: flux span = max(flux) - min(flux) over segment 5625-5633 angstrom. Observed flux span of 0.33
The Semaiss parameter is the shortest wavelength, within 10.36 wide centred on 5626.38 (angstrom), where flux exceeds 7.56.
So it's 5621.84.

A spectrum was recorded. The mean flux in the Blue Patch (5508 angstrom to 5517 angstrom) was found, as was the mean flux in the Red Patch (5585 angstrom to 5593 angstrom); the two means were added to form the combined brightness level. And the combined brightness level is 14.7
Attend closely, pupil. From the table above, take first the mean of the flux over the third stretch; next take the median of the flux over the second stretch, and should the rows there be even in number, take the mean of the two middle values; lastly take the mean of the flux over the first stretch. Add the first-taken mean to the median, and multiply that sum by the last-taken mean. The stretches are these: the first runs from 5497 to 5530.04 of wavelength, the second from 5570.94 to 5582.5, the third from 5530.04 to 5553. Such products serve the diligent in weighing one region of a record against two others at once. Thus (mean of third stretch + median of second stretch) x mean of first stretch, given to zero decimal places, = 120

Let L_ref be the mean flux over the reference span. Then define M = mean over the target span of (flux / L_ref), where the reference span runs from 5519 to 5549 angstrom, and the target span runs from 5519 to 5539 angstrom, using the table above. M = 0.997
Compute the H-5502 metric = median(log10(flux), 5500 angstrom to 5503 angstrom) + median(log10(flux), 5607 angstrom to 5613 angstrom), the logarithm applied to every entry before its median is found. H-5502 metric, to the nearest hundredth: 1.75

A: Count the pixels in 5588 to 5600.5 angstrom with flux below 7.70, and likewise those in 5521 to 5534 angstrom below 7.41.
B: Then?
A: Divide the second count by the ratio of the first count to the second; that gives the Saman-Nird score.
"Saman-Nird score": 0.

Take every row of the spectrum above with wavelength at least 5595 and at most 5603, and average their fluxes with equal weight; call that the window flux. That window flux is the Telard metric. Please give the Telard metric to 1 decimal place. 7.5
